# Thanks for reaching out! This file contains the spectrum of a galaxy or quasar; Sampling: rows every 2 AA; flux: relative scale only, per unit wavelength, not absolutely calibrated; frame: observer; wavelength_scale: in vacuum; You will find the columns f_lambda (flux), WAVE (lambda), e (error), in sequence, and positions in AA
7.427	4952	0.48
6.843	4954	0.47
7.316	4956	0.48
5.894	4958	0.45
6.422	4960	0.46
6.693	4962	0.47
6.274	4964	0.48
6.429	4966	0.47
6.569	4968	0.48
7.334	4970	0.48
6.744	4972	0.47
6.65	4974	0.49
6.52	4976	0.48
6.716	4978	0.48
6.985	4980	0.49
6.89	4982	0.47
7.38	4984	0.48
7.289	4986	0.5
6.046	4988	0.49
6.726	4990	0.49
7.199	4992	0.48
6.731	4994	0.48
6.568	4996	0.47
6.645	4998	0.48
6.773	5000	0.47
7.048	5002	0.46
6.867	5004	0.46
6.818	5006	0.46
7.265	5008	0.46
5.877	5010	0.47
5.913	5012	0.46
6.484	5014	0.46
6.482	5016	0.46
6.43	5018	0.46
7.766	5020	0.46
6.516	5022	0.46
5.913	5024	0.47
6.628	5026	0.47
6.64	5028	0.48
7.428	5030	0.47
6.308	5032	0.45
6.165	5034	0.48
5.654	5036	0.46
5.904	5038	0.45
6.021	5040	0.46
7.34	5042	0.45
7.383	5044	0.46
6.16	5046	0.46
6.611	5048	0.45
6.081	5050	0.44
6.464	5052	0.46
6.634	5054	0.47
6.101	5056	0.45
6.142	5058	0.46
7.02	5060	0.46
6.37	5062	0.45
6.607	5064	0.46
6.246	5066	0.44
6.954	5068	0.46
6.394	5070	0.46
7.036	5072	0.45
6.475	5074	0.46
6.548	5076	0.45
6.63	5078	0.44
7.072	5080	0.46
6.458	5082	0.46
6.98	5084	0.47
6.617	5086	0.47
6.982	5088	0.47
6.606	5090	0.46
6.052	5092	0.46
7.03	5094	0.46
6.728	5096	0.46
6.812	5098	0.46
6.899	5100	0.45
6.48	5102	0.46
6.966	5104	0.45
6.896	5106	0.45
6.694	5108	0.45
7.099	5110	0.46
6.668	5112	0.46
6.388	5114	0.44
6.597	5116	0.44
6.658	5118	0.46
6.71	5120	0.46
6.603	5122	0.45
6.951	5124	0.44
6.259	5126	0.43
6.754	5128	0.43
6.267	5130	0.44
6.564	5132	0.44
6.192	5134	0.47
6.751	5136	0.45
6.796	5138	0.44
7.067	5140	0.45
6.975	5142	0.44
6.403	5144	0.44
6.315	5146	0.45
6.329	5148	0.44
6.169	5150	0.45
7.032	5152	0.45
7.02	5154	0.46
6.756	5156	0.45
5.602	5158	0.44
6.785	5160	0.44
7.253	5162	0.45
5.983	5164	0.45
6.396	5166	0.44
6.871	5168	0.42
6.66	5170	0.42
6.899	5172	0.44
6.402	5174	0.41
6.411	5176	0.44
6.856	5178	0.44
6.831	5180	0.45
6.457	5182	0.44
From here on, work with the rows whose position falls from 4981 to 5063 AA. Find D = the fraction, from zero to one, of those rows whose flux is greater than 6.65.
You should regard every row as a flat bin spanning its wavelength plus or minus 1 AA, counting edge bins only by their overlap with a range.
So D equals 0.39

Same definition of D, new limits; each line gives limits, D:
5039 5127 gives 0.45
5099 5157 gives 0.59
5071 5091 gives 0.40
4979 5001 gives 0.73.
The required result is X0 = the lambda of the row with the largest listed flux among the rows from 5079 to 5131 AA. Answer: 5110 AA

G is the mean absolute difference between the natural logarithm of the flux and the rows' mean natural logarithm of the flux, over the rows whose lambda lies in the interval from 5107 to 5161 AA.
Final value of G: 0.0409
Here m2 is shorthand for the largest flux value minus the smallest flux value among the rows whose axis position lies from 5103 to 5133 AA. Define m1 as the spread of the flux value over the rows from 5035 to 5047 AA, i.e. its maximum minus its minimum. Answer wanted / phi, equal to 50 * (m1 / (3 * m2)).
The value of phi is 34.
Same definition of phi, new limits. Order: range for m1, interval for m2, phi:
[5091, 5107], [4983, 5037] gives 8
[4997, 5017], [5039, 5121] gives 17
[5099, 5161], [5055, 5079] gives 27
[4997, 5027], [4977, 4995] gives 24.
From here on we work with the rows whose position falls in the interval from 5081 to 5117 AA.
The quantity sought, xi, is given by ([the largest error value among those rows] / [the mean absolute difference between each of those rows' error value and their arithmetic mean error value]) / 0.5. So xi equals 134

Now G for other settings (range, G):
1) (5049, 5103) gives 0.0393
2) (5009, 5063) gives 0.0613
